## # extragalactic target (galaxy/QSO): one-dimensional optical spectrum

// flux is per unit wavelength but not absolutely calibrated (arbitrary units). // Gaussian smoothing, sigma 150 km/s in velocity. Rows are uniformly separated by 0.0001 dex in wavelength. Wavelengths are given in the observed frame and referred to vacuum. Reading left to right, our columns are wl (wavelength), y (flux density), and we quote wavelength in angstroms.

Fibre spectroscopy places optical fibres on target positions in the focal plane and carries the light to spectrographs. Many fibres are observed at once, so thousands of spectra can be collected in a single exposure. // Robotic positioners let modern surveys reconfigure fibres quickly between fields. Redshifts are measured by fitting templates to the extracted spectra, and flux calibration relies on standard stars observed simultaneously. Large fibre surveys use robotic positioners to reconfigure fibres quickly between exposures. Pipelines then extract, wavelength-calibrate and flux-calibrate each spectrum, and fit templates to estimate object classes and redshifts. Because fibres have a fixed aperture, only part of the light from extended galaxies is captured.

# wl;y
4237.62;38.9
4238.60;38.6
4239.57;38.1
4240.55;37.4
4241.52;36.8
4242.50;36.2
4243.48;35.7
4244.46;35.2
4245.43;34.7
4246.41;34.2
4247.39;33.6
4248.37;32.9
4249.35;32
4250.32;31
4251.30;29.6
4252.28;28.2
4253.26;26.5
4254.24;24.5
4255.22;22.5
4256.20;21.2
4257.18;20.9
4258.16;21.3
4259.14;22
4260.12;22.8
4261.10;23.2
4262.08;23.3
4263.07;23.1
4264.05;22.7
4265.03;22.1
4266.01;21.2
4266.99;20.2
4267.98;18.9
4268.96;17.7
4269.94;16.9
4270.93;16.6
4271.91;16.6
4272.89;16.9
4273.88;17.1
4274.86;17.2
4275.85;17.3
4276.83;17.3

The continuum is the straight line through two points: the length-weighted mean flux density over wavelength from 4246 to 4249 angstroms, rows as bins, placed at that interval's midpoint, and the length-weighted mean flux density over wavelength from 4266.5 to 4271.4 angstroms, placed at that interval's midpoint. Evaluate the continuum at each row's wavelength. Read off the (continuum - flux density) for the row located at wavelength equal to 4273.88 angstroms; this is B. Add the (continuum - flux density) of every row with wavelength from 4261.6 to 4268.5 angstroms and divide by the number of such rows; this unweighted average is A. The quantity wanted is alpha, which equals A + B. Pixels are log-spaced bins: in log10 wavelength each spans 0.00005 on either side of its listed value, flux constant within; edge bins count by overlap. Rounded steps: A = -0.8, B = -3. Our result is -3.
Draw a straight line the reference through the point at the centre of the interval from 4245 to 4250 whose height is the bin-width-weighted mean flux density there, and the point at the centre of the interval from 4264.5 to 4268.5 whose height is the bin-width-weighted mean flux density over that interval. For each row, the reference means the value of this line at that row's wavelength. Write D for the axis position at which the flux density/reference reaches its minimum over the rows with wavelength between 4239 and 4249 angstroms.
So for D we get 4240.55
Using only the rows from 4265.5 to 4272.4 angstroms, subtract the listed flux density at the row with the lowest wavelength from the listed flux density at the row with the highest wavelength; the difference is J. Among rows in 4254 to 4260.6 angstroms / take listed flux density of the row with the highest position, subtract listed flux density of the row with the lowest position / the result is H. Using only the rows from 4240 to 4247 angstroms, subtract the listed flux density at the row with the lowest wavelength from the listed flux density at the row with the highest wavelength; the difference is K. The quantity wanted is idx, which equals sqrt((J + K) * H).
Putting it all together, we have 3.6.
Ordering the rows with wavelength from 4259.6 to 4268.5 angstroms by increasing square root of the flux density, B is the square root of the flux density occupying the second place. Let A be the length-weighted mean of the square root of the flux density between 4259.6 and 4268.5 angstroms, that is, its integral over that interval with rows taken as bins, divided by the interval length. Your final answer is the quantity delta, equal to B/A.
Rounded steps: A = 4.7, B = 4.5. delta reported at 0.961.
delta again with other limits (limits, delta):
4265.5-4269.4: 0.984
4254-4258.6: 0.983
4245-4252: 0.978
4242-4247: 0.995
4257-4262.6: 0.978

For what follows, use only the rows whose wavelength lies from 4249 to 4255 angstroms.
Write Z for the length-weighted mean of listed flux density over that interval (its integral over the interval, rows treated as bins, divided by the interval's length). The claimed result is 28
